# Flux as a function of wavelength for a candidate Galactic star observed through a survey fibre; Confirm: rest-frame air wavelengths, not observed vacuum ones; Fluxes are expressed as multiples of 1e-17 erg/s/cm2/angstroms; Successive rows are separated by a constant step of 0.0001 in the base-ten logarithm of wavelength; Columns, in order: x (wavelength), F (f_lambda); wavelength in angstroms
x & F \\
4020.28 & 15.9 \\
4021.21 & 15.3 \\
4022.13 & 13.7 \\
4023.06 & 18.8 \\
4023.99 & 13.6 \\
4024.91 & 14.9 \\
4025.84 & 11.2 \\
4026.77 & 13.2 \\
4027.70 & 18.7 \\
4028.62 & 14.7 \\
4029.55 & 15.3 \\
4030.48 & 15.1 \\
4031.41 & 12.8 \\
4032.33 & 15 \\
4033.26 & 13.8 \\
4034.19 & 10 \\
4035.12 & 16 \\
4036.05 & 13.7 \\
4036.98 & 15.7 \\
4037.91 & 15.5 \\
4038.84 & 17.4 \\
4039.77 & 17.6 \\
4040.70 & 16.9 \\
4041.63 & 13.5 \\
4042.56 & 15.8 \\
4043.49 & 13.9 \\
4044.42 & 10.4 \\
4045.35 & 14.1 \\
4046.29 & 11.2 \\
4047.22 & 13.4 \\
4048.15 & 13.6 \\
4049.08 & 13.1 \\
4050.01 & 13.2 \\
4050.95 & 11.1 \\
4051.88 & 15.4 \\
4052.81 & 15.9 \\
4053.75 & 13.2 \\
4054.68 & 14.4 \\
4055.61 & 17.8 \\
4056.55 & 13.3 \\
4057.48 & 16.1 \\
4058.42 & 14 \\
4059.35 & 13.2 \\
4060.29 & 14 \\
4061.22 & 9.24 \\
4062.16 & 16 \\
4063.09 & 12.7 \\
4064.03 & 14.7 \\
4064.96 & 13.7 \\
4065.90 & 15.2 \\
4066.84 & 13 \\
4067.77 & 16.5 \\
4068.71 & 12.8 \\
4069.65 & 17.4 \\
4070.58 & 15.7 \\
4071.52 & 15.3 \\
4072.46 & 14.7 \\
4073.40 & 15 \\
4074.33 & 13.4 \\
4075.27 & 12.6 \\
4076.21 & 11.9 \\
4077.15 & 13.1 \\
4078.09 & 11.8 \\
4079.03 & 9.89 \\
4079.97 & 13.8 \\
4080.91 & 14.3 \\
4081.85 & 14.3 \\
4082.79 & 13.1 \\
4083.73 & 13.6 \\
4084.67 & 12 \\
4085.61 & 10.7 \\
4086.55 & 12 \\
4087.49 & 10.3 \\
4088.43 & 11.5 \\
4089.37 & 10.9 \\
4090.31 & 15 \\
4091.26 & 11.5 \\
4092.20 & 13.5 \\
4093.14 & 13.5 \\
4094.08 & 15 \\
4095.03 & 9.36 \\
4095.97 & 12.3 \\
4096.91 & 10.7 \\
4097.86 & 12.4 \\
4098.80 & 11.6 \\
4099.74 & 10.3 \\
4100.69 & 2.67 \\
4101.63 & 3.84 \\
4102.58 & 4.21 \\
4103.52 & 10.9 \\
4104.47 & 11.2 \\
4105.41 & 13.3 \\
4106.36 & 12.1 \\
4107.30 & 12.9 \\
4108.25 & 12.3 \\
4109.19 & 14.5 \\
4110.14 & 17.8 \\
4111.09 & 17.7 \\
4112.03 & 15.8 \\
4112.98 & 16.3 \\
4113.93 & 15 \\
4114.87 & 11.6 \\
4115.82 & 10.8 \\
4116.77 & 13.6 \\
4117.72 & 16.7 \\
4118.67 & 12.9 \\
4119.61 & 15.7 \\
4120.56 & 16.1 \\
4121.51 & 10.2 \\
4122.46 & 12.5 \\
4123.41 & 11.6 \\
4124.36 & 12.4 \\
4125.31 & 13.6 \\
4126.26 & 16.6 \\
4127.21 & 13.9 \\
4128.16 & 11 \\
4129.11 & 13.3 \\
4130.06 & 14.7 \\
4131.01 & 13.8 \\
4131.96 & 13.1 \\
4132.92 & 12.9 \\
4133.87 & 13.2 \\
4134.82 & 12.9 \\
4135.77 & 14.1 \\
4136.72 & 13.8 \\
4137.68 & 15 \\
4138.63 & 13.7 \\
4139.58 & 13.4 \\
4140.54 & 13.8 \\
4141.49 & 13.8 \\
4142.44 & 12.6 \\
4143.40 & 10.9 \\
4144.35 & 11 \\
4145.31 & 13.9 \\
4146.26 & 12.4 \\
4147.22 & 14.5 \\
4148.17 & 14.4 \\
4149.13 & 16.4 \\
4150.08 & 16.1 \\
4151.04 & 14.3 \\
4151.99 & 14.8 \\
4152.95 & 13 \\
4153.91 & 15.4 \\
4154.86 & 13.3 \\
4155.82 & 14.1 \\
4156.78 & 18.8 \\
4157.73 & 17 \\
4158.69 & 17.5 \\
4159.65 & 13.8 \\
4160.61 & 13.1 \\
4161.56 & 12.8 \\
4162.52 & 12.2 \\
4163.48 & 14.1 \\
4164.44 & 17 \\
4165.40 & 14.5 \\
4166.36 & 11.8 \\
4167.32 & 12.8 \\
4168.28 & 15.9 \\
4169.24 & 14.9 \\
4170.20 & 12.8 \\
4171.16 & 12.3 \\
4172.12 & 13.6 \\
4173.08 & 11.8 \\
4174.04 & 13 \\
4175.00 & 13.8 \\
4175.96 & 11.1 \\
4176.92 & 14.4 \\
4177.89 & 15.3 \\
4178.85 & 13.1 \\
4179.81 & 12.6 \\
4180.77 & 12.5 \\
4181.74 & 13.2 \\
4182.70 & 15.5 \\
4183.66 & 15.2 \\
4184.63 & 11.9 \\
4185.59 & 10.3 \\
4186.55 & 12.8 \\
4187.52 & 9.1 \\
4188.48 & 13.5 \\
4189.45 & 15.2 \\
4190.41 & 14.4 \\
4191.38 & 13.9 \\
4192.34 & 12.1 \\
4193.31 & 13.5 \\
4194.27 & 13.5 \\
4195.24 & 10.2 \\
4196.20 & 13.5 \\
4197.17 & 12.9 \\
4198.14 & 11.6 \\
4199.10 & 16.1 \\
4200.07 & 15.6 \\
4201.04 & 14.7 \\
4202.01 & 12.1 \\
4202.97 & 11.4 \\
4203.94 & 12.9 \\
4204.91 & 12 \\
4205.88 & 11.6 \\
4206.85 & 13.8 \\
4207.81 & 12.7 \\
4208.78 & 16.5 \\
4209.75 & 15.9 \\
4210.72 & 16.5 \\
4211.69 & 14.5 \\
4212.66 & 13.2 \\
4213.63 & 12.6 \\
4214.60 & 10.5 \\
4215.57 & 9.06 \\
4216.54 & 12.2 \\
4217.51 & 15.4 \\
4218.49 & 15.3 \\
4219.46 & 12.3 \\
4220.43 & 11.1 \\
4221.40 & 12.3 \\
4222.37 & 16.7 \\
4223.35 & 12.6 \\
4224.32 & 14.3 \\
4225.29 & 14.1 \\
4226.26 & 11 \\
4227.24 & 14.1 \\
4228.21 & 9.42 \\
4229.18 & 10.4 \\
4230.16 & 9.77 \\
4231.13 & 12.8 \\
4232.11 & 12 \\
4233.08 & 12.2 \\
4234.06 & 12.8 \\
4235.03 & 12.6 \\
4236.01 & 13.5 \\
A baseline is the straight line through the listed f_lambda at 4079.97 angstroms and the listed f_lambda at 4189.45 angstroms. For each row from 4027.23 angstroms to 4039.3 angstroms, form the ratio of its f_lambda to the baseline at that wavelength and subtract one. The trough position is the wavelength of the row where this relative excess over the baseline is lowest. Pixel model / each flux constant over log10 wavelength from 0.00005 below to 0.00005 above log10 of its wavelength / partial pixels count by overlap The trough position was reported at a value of 4034.19 angstroms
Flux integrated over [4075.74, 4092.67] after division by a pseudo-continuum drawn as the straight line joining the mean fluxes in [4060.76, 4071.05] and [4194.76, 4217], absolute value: 14.9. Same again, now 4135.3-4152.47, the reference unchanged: 17.4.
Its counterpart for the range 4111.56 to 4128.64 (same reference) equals 16.9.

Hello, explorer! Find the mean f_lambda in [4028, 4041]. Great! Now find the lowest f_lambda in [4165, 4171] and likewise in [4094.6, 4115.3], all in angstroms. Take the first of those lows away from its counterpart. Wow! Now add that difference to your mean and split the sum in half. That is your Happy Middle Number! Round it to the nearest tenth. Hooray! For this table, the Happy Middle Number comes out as 2.9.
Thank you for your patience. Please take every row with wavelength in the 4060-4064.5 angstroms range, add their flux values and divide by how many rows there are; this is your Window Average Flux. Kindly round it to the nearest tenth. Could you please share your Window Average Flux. 13.3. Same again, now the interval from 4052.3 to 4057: 14.9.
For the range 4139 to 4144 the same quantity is 12.9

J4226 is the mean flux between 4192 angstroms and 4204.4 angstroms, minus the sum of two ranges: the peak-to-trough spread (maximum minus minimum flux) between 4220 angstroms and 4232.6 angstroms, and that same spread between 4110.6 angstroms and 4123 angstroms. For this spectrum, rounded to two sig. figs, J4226 -1.7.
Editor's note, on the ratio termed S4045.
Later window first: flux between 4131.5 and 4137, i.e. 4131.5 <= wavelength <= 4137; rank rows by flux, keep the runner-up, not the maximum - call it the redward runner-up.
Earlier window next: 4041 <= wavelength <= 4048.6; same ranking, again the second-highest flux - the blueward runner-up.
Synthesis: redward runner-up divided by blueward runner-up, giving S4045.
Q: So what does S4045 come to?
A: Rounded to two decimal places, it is 0.98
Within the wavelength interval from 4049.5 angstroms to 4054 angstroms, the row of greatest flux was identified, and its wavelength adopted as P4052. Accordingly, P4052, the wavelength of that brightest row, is 4052.81 angstroms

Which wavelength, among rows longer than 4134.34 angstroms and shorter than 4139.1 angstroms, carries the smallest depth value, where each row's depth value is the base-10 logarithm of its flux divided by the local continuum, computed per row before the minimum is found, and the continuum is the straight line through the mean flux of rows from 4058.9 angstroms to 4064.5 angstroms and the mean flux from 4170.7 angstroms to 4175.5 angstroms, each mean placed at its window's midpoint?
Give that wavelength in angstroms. 4134.82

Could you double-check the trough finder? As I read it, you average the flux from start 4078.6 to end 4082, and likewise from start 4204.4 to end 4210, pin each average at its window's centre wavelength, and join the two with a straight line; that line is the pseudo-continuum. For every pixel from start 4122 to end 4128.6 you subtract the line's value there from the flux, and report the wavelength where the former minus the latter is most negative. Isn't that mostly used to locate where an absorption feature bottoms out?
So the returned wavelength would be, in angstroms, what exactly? 4128.16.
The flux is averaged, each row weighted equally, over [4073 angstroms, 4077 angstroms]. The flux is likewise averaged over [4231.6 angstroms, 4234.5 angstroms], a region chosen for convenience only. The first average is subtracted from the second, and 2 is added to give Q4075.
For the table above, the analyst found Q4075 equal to 1.1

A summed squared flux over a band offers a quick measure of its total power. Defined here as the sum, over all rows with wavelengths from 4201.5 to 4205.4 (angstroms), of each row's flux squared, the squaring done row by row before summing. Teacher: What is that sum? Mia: 587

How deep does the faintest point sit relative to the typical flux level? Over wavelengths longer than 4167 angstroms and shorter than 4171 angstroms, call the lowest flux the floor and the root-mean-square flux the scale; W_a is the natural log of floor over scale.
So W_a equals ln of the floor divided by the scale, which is -0.10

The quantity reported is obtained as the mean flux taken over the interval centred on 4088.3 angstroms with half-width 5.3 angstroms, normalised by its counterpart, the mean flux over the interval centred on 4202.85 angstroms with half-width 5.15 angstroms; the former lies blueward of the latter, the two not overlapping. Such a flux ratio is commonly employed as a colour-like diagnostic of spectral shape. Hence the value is 0.93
